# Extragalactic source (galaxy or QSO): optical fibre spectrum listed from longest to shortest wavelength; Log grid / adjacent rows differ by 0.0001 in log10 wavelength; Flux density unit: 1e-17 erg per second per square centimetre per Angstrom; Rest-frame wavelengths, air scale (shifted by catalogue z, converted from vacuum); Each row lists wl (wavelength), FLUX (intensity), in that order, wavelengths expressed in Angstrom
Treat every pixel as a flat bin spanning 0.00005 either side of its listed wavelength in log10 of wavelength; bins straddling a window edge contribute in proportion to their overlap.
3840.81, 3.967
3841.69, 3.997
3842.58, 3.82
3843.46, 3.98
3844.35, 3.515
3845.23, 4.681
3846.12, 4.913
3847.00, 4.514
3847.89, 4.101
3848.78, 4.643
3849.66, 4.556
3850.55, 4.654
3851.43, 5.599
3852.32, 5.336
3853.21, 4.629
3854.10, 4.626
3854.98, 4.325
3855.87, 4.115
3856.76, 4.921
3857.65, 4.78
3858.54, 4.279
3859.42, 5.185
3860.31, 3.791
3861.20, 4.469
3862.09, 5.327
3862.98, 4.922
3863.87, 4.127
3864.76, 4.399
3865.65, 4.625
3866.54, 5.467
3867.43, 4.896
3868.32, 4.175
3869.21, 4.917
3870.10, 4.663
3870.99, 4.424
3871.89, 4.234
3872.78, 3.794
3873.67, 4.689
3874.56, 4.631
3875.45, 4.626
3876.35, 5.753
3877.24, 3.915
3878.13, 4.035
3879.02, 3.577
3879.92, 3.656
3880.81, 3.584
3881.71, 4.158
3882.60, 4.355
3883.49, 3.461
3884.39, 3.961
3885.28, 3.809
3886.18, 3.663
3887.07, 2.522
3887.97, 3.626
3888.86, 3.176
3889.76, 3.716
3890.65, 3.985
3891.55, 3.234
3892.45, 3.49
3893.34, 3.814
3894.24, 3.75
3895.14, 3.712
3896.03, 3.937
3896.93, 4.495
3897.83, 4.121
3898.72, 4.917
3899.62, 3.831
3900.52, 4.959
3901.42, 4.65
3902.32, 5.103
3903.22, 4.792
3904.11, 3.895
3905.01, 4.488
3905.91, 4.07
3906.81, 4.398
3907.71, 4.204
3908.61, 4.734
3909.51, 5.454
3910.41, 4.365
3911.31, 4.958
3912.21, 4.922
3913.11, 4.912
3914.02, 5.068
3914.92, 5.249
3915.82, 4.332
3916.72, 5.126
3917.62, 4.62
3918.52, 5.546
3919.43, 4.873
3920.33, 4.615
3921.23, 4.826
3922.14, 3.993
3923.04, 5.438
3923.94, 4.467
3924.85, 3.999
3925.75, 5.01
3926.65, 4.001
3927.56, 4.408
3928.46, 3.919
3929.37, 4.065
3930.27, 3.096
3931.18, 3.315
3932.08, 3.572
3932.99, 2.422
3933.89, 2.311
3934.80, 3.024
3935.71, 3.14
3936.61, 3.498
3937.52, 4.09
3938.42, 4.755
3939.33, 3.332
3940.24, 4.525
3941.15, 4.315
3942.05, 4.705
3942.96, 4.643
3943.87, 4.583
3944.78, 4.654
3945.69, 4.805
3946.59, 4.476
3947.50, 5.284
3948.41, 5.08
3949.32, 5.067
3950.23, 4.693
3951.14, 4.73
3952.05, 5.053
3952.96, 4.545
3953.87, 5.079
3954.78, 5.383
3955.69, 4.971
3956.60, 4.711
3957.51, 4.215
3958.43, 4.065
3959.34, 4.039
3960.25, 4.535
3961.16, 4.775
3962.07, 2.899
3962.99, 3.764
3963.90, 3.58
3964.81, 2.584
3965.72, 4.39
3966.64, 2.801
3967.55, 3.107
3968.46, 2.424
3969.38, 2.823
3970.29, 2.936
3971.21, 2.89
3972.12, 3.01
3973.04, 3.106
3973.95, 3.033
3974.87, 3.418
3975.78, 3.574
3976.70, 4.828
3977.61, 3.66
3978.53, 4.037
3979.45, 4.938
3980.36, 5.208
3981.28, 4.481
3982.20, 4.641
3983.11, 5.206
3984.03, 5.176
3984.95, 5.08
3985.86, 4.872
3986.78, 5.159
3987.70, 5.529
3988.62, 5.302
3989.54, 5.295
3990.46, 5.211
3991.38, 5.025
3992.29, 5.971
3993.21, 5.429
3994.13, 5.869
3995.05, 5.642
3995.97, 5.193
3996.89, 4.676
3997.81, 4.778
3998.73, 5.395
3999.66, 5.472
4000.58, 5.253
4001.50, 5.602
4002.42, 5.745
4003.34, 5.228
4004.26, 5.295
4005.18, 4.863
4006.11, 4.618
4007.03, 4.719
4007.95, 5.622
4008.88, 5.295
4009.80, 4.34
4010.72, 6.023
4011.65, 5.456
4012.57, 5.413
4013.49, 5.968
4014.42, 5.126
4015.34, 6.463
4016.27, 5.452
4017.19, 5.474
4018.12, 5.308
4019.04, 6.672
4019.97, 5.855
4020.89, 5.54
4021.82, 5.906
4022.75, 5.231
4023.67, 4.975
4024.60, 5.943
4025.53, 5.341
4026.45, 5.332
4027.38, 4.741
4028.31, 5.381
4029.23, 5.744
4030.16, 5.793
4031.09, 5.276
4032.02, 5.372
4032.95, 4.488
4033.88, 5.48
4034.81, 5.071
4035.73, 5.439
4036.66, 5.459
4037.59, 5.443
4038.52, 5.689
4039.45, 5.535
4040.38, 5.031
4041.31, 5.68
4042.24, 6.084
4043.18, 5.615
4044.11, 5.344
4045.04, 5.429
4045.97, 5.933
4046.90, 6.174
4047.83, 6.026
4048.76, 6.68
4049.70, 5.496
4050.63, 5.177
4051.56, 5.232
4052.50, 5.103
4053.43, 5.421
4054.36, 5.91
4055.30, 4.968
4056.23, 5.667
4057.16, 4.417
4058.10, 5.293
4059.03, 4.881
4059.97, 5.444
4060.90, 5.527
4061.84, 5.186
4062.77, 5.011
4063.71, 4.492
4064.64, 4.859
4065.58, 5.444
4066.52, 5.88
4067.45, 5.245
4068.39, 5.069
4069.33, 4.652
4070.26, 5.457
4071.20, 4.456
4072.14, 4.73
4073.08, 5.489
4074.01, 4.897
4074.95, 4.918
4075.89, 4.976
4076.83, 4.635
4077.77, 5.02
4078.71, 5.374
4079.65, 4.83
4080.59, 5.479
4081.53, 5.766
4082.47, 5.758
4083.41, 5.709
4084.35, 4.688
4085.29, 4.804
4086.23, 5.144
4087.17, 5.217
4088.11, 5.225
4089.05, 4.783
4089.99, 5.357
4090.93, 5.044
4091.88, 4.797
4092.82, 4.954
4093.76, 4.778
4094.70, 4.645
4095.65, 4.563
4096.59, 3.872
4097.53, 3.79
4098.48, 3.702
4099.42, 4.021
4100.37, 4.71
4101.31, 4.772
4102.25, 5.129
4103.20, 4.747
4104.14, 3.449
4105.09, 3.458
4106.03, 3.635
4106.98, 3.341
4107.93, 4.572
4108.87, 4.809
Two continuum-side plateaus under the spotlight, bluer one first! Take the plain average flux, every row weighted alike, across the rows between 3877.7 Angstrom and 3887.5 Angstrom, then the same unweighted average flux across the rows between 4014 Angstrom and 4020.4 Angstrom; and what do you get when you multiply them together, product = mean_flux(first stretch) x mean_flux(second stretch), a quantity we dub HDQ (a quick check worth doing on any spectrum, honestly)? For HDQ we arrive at 21.4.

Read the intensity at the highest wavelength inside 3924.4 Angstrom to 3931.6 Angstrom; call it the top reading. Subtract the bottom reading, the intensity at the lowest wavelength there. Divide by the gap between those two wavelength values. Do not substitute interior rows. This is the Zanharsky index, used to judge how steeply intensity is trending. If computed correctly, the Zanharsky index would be -0.11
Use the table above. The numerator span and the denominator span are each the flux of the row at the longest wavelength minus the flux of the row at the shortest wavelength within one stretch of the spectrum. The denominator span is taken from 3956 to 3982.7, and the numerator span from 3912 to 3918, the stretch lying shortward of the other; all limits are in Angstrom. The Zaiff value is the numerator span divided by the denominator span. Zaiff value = 4.3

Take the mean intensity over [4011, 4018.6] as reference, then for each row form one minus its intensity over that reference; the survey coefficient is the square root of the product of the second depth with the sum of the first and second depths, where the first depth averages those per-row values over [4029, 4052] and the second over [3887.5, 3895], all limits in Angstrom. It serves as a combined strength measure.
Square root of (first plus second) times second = 0.36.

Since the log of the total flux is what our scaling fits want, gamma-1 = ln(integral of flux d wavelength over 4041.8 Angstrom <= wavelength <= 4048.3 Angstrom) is 3.6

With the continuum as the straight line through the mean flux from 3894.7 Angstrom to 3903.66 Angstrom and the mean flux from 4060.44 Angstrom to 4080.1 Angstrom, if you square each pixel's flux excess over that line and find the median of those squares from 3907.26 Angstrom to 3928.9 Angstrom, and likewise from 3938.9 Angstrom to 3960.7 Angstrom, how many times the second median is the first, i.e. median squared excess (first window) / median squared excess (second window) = 3.4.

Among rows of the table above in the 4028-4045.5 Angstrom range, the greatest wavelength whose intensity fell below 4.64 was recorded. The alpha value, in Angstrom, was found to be 4032.95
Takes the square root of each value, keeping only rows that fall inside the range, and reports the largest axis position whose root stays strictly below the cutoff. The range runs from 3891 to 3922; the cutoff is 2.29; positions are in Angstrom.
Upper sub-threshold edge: 3921.23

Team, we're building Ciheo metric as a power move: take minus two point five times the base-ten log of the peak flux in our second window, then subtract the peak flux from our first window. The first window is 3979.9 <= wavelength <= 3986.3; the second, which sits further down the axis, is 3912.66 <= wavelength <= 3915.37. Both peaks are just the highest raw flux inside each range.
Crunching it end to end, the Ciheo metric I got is -7.01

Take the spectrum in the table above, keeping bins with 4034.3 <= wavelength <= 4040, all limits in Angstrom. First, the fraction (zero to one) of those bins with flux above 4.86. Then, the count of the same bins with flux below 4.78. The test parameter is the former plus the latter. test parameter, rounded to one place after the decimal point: 1.0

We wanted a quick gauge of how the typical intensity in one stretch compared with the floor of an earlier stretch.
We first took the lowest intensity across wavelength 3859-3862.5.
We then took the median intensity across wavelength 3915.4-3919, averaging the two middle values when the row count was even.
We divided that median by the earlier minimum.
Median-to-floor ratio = 1.29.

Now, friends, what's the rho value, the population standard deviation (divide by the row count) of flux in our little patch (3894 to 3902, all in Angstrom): 0.47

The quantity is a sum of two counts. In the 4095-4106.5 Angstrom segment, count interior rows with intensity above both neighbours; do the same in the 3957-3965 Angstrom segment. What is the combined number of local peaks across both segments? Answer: 3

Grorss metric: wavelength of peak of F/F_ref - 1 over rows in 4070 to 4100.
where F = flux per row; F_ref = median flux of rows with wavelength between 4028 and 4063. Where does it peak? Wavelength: 4081.53 Angstrom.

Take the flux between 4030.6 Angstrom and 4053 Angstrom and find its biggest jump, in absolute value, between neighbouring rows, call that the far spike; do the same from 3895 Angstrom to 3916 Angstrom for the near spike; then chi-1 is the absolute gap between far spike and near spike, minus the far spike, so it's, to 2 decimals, -1.13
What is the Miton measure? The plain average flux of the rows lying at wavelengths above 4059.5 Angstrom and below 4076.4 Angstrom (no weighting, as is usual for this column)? 5.1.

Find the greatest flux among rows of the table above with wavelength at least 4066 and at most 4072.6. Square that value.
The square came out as 35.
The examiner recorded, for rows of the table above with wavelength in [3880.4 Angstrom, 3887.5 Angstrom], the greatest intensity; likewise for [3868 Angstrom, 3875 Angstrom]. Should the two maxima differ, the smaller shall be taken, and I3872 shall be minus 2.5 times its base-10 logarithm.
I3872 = -1.60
